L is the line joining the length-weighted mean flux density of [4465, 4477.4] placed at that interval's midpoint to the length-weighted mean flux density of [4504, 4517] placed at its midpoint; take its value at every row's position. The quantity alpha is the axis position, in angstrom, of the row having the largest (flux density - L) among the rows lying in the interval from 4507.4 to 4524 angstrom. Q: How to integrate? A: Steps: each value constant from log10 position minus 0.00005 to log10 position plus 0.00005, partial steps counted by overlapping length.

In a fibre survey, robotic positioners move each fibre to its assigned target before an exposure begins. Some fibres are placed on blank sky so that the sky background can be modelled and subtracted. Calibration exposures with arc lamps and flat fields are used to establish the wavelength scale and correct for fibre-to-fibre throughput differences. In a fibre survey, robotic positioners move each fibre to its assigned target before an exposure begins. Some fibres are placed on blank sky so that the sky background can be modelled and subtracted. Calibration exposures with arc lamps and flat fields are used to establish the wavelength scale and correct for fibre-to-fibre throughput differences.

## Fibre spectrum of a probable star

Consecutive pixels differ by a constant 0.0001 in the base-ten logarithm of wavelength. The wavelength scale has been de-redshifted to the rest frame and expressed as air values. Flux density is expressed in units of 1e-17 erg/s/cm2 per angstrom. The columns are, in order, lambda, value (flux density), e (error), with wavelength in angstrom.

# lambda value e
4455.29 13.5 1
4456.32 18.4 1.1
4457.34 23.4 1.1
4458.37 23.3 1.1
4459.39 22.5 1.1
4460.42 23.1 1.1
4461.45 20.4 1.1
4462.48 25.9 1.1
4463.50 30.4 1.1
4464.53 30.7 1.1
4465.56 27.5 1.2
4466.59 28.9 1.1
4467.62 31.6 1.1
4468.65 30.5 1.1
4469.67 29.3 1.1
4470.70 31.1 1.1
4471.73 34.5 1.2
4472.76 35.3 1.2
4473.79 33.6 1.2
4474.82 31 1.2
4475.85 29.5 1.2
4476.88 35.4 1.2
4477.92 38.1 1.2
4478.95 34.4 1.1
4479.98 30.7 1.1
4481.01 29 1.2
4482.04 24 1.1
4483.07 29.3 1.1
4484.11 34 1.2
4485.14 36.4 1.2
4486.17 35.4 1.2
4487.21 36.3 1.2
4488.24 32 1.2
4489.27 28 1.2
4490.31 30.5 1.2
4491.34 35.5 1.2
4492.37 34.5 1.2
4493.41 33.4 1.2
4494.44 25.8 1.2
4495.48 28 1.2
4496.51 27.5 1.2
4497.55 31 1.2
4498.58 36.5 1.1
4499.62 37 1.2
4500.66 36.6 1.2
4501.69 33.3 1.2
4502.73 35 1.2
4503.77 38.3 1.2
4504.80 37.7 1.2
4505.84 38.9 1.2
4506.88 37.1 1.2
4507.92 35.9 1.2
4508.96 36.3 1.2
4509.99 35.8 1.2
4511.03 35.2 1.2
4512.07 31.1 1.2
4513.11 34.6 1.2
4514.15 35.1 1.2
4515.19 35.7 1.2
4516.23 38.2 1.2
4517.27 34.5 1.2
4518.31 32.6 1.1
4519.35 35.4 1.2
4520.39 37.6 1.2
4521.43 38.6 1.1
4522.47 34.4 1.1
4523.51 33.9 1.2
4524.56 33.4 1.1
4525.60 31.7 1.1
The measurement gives 4516.23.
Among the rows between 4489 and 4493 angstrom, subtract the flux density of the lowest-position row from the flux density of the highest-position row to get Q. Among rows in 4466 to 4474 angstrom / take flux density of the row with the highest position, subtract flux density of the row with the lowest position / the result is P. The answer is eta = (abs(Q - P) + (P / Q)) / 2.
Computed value 1.3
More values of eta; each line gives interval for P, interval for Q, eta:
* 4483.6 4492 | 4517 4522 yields 1.5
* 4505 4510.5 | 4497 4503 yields 3.2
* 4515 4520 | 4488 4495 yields 3.0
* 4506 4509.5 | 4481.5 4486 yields 6.6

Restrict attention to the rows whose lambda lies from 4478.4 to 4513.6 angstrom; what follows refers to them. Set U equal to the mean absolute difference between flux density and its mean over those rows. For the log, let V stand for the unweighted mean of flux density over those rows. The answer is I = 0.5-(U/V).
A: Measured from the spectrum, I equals 0.41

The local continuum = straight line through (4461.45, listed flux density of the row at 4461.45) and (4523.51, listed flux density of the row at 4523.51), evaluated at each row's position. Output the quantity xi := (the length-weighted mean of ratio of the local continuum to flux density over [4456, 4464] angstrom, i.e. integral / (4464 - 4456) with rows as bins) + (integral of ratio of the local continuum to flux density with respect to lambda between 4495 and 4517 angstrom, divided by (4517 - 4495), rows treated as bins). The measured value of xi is 1.73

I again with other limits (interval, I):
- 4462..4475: 0.44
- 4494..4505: 0.39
